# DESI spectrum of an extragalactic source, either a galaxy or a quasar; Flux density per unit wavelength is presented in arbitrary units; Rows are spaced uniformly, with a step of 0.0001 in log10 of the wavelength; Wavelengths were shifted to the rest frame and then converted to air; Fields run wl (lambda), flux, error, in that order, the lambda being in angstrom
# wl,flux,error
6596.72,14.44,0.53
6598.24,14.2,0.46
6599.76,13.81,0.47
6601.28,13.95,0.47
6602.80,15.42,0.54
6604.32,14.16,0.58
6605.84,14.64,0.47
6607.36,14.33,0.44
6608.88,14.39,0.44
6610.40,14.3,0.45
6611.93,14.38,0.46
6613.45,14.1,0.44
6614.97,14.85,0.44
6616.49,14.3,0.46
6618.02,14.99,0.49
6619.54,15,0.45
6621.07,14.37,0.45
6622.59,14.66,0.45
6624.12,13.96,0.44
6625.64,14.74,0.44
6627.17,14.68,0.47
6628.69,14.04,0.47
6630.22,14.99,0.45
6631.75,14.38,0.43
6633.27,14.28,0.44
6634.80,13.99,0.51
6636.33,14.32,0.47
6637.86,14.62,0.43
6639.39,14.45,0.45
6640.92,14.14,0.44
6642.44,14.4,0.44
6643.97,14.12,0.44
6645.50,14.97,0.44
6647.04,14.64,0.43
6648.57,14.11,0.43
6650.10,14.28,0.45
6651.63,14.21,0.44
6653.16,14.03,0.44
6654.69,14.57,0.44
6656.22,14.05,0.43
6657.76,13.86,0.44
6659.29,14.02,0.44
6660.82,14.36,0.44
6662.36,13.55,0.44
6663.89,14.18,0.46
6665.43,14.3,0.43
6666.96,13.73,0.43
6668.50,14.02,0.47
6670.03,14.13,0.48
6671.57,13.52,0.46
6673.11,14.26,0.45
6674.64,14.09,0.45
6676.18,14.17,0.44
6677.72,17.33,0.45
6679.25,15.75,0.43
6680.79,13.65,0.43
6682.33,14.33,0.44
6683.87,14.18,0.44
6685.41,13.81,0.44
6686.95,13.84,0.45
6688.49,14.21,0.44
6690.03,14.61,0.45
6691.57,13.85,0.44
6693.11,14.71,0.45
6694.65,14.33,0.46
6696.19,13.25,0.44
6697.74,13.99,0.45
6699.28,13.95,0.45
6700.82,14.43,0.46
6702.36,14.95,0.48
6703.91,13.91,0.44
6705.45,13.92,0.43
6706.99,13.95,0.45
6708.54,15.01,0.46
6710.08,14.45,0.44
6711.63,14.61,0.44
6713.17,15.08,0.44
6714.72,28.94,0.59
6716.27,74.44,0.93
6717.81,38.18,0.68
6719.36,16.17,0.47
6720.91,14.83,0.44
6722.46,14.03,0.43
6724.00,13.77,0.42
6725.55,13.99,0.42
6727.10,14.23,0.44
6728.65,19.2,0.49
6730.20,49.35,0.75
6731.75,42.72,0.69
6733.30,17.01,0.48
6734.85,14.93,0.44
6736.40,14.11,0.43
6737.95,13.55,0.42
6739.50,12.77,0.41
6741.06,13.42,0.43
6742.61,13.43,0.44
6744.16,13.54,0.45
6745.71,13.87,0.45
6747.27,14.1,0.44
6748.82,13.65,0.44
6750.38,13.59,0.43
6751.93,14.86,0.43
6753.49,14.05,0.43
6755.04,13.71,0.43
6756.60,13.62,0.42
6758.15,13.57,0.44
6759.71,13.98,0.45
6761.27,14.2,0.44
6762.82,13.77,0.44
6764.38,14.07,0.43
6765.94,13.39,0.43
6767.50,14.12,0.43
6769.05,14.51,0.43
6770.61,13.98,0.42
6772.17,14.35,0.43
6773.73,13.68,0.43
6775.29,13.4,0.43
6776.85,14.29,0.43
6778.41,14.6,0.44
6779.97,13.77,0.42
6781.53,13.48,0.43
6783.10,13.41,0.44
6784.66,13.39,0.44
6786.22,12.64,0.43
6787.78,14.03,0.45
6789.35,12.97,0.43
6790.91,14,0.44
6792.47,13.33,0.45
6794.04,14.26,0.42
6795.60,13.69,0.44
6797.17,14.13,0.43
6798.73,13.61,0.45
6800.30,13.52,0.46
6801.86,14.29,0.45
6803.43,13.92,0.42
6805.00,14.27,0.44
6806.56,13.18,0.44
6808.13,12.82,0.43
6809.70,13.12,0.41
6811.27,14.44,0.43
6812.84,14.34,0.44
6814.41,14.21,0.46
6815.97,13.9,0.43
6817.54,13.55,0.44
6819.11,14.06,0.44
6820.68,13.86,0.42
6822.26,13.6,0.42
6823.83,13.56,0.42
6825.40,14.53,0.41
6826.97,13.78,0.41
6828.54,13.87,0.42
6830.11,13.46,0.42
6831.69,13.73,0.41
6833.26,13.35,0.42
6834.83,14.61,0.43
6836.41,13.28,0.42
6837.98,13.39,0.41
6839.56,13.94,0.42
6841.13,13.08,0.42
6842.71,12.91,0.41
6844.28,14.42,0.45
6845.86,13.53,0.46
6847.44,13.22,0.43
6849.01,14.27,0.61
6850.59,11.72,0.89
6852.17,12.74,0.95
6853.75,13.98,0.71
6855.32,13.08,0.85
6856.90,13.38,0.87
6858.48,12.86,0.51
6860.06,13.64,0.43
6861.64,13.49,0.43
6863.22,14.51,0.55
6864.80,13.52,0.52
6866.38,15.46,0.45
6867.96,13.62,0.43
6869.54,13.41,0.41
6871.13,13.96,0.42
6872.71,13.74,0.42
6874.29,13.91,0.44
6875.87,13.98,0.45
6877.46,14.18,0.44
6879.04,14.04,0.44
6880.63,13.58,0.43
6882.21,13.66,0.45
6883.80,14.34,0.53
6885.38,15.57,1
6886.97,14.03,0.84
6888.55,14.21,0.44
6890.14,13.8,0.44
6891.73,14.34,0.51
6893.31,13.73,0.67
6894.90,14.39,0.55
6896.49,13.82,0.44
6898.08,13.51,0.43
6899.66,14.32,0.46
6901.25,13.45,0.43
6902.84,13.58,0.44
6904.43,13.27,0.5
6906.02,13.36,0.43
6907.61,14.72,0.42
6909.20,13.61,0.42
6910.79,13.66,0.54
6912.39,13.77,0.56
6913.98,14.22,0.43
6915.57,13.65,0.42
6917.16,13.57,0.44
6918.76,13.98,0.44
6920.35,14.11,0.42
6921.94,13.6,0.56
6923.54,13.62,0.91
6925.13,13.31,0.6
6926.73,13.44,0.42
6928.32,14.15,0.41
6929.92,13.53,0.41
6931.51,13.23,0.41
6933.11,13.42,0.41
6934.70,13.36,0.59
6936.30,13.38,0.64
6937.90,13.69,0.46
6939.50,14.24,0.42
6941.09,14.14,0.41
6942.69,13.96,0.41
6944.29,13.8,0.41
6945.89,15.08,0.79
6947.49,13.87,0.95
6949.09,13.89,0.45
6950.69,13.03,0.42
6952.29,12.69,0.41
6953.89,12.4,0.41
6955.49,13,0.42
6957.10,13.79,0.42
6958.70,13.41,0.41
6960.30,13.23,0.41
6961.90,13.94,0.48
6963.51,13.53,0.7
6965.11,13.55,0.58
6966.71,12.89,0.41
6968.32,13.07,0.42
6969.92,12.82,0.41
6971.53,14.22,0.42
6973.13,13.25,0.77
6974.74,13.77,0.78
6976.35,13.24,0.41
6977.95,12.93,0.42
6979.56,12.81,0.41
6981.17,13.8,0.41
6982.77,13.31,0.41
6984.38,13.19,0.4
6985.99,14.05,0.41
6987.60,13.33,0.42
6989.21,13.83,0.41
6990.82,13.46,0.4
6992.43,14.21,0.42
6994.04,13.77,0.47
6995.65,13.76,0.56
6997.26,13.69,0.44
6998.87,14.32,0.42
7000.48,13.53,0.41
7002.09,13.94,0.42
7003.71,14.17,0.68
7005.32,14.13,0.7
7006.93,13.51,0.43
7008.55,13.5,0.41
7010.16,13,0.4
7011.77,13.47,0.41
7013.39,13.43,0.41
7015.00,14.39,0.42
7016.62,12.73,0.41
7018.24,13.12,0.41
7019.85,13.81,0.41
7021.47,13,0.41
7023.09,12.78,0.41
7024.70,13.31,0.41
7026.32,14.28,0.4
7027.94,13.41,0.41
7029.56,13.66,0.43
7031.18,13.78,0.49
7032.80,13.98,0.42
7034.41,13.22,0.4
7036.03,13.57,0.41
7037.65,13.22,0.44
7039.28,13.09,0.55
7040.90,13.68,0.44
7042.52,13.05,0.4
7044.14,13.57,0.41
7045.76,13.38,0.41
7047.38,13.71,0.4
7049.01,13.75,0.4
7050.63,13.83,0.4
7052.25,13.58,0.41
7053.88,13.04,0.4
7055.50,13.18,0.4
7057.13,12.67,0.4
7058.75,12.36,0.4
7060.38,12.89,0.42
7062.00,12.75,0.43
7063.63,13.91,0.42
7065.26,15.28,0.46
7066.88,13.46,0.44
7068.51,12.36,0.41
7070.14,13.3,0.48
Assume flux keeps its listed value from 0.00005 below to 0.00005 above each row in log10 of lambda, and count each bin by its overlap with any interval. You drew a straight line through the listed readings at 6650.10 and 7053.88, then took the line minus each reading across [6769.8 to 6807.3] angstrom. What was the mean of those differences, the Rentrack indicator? 0.10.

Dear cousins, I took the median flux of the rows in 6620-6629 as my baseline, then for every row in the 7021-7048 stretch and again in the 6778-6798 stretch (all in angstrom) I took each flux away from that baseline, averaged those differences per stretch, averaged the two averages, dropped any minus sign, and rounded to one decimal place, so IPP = 1.0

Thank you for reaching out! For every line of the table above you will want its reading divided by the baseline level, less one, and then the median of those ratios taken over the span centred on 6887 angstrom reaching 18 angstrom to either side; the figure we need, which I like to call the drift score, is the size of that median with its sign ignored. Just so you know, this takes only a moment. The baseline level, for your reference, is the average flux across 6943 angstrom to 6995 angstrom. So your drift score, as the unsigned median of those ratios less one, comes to 0.032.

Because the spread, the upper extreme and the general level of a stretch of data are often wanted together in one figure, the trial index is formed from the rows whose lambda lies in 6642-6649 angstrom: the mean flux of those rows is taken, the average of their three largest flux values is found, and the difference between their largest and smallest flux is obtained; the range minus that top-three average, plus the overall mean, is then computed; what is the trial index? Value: 0.64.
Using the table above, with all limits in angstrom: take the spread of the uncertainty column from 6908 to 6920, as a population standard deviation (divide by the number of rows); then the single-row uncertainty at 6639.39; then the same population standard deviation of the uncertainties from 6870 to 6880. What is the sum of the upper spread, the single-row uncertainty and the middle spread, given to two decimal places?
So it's 0.52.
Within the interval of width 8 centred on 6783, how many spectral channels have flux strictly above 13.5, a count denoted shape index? 1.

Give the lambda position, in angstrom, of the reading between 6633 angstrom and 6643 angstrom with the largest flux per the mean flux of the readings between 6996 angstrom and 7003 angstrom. 6637.86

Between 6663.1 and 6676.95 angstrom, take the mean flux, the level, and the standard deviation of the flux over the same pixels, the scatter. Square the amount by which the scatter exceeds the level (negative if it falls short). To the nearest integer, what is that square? 190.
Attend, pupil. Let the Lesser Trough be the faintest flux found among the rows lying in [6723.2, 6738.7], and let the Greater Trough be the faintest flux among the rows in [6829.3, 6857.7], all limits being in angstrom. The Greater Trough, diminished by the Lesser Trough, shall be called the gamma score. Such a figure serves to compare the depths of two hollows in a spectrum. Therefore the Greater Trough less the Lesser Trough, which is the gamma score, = -1.8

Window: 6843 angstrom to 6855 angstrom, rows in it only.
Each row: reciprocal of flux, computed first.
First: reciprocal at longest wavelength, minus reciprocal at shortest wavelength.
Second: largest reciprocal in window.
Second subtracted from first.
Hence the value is -0.083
